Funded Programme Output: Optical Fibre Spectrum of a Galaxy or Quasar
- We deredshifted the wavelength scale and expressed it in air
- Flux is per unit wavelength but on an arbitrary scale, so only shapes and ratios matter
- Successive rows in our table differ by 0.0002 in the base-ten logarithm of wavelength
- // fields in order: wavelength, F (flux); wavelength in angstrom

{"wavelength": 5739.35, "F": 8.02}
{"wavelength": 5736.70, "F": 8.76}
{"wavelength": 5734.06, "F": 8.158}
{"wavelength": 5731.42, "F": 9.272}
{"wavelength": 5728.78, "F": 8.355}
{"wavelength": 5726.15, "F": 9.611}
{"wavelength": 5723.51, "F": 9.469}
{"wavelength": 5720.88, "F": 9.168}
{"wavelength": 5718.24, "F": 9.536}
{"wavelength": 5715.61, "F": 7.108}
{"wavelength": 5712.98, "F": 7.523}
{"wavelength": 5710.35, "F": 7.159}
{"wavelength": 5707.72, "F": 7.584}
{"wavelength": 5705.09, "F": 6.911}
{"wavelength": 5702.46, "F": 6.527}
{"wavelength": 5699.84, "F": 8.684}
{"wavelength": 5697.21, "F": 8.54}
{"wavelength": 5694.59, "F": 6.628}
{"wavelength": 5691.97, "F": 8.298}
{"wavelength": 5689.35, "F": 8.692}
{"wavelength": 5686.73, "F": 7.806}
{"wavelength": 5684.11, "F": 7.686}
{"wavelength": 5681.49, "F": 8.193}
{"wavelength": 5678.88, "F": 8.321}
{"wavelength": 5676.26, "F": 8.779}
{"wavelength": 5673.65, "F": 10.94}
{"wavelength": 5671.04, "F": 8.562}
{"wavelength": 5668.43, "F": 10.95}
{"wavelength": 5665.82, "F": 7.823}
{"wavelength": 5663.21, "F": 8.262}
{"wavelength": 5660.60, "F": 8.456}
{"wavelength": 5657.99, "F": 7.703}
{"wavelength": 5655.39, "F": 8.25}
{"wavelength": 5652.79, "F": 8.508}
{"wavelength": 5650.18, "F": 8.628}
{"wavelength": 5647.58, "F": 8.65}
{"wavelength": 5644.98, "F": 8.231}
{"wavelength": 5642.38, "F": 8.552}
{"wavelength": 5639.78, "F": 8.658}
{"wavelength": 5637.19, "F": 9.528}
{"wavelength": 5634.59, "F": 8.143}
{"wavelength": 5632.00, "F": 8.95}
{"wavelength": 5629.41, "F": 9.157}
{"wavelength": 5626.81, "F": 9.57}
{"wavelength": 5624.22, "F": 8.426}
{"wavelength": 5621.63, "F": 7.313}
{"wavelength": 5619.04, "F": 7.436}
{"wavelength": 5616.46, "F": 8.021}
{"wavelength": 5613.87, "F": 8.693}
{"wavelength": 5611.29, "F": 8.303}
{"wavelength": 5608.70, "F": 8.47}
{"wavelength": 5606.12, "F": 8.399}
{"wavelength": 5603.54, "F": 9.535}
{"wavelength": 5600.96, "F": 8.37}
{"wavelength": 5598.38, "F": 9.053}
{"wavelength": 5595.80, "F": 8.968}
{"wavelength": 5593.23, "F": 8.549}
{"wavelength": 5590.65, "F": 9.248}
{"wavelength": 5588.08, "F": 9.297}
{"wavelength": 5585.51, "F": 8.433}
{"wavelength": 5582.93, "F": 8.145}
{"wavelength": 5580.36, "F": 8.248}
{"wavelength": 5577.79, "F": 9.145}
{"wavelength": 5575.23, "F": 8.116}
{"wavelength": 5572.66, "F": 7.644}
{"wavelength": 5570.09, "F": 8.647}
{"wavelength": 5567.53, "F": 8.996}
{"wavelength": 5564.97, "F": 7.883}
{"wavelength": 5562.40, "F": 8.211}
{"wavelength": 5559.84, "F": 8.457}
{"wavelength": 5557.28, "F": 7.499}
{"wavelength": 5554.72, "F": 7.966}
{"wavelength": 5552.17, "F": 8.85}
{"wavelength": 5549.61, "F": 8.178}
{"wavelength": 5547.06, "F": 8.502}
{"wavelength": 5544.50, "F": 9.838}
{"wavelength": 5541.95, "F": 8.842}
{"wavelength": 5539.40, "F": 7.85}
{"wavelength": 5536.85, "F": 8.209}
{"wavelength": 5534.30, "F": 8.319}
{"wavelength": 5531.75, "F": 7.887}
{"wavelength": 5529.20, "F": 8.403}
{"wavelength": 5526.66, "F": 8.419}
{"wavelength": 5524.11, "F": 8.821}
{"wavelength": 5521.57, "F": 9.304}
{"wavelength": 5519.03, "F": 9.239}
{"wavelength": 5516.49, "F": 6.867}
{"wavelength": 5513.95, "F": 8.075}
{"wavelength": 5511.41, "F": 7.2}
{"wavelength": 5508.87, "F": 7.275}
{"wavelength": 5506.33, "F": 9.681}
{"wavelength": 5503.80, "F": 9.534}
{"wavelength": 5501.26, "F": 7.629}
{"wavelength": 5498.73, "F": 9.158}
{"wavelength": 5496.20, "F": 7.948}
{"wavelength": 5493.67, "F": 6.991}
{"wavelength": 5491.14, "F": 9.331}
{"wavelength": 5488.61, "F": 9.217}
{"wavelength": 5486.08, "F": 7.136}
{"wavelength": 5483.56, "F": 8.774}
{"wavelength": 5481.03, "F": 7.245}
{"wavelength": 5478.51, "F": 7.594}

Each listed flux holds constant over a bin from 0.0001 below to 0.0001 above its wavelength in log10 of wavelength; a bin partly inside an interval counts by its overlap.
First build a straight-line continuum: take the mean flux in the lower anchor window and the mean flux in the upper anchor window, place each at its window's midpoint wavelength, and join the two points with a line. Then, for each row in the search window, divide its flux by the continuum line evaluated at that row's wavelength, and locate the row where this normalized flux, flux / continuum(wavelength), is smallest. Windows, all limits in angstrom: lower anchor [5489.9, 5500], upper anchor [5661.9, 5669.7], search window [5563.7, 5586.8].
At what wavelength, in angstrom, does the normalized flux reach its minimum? 5572.66 angstrom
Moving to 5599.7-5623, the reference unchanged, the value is 5621.63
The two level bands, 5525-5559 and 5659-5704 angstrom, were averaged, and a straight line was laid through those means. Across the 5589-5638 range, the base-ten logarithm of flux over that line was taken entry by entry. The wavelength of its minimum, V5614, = 5621.63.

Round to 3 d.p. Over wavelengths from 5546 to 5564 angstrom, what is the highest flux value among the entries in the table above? 8.850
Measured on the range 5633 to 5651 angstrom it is 9.528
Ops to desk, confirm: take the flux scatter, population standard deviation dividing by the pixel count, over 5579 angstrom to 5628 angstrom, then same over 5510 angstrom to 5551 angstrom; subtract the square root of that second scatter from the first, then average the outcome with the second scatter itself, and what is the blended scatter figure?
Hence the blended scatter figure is 0.24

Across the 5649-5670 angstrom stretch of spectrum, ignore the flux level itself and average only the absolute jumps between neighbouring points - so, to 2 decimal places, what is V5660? 0.78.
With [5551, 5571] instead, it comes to 0.62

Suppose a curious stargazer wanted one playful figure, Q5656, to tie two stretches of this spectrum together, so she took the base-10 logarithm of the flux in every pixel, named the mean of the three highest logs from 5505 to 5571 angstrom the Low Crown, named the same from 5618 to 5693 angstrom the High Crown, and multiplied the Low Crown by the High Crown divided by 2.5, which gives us 0.401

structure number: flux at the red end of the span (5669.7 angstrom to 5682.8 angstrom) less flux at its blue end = -0.4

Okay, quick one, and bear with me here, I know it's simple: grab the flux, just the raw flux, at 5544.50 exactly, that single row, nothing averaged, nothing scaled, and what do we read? 9.838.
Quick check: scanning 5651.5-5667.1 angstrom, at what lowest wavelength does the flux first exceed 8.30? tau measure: 5652.79 angstrom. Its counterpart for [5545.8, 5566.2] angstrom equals 5547.06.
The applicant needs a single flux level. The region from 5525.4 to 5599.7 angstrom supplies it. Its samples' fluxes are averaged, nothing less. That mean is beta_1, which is 8.48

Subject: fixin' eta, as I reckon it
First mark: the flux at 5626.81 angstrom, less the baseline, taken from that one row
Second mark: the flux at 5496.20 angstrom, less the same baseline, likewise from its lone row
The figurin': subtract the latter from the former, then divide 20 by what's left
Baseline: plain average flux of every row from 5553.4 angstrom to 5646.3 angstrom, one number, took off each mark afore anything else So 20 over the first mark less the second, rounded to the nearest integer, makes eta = 12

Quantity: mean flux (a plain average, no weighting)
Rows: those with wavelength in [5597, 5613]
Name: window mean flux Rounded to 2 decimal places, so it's 8.69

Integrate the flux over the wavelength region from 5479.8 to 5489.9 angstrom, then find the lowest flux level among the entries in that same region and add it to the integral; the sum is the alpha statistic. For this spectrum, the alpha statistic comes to 89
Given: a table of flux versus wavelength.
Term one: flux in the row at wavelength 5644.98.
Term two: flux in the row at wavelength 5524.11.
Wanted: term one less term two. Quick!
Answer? -0.59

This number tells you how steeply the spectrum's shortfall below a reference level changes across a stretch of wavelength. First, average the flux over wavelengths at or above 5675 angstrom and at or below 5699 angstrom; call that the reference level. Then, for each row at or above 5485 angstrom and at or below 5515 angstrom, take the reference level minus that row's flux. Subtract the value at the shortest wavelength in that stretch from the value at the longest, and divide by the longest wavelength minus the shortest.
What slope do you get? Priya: -0.034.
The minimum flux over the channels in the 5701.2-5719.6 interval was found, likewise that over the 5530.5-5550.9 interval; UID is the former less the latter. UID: -1.3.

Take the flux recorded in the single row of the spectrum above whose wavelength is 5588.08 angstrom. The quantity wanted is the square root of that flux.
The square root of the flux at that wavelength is 3.05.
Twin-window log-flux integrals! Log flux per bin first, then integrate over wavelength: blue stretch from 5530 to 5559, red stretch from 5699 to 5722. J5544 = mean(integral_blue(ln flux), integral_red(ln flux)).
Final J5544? 54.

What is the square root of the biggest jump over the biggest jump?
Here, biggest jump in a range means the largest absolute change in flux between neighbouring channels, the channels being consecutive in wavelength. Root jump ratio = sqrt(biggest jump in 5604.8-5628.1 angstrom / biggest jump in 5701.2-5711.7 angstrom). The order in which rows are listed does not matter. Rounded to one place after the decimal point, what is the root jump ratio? 1.3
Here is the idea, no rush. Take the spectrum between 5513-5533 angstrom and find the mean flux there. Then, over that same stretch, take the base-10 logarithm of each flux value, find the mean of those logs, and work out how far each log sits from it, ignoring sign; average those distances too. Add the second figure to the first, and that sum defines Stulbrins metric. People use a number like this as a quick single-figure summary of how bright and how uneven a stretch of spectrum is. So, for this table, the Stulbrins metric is 8.41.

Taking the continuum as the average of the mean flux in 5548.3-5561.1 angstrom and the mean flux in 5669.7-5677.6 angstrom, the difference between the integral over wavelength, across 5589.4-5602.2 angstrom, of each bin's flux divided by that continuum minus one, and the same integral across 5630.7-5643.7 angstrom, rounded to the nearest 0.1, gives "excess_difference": 0.1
